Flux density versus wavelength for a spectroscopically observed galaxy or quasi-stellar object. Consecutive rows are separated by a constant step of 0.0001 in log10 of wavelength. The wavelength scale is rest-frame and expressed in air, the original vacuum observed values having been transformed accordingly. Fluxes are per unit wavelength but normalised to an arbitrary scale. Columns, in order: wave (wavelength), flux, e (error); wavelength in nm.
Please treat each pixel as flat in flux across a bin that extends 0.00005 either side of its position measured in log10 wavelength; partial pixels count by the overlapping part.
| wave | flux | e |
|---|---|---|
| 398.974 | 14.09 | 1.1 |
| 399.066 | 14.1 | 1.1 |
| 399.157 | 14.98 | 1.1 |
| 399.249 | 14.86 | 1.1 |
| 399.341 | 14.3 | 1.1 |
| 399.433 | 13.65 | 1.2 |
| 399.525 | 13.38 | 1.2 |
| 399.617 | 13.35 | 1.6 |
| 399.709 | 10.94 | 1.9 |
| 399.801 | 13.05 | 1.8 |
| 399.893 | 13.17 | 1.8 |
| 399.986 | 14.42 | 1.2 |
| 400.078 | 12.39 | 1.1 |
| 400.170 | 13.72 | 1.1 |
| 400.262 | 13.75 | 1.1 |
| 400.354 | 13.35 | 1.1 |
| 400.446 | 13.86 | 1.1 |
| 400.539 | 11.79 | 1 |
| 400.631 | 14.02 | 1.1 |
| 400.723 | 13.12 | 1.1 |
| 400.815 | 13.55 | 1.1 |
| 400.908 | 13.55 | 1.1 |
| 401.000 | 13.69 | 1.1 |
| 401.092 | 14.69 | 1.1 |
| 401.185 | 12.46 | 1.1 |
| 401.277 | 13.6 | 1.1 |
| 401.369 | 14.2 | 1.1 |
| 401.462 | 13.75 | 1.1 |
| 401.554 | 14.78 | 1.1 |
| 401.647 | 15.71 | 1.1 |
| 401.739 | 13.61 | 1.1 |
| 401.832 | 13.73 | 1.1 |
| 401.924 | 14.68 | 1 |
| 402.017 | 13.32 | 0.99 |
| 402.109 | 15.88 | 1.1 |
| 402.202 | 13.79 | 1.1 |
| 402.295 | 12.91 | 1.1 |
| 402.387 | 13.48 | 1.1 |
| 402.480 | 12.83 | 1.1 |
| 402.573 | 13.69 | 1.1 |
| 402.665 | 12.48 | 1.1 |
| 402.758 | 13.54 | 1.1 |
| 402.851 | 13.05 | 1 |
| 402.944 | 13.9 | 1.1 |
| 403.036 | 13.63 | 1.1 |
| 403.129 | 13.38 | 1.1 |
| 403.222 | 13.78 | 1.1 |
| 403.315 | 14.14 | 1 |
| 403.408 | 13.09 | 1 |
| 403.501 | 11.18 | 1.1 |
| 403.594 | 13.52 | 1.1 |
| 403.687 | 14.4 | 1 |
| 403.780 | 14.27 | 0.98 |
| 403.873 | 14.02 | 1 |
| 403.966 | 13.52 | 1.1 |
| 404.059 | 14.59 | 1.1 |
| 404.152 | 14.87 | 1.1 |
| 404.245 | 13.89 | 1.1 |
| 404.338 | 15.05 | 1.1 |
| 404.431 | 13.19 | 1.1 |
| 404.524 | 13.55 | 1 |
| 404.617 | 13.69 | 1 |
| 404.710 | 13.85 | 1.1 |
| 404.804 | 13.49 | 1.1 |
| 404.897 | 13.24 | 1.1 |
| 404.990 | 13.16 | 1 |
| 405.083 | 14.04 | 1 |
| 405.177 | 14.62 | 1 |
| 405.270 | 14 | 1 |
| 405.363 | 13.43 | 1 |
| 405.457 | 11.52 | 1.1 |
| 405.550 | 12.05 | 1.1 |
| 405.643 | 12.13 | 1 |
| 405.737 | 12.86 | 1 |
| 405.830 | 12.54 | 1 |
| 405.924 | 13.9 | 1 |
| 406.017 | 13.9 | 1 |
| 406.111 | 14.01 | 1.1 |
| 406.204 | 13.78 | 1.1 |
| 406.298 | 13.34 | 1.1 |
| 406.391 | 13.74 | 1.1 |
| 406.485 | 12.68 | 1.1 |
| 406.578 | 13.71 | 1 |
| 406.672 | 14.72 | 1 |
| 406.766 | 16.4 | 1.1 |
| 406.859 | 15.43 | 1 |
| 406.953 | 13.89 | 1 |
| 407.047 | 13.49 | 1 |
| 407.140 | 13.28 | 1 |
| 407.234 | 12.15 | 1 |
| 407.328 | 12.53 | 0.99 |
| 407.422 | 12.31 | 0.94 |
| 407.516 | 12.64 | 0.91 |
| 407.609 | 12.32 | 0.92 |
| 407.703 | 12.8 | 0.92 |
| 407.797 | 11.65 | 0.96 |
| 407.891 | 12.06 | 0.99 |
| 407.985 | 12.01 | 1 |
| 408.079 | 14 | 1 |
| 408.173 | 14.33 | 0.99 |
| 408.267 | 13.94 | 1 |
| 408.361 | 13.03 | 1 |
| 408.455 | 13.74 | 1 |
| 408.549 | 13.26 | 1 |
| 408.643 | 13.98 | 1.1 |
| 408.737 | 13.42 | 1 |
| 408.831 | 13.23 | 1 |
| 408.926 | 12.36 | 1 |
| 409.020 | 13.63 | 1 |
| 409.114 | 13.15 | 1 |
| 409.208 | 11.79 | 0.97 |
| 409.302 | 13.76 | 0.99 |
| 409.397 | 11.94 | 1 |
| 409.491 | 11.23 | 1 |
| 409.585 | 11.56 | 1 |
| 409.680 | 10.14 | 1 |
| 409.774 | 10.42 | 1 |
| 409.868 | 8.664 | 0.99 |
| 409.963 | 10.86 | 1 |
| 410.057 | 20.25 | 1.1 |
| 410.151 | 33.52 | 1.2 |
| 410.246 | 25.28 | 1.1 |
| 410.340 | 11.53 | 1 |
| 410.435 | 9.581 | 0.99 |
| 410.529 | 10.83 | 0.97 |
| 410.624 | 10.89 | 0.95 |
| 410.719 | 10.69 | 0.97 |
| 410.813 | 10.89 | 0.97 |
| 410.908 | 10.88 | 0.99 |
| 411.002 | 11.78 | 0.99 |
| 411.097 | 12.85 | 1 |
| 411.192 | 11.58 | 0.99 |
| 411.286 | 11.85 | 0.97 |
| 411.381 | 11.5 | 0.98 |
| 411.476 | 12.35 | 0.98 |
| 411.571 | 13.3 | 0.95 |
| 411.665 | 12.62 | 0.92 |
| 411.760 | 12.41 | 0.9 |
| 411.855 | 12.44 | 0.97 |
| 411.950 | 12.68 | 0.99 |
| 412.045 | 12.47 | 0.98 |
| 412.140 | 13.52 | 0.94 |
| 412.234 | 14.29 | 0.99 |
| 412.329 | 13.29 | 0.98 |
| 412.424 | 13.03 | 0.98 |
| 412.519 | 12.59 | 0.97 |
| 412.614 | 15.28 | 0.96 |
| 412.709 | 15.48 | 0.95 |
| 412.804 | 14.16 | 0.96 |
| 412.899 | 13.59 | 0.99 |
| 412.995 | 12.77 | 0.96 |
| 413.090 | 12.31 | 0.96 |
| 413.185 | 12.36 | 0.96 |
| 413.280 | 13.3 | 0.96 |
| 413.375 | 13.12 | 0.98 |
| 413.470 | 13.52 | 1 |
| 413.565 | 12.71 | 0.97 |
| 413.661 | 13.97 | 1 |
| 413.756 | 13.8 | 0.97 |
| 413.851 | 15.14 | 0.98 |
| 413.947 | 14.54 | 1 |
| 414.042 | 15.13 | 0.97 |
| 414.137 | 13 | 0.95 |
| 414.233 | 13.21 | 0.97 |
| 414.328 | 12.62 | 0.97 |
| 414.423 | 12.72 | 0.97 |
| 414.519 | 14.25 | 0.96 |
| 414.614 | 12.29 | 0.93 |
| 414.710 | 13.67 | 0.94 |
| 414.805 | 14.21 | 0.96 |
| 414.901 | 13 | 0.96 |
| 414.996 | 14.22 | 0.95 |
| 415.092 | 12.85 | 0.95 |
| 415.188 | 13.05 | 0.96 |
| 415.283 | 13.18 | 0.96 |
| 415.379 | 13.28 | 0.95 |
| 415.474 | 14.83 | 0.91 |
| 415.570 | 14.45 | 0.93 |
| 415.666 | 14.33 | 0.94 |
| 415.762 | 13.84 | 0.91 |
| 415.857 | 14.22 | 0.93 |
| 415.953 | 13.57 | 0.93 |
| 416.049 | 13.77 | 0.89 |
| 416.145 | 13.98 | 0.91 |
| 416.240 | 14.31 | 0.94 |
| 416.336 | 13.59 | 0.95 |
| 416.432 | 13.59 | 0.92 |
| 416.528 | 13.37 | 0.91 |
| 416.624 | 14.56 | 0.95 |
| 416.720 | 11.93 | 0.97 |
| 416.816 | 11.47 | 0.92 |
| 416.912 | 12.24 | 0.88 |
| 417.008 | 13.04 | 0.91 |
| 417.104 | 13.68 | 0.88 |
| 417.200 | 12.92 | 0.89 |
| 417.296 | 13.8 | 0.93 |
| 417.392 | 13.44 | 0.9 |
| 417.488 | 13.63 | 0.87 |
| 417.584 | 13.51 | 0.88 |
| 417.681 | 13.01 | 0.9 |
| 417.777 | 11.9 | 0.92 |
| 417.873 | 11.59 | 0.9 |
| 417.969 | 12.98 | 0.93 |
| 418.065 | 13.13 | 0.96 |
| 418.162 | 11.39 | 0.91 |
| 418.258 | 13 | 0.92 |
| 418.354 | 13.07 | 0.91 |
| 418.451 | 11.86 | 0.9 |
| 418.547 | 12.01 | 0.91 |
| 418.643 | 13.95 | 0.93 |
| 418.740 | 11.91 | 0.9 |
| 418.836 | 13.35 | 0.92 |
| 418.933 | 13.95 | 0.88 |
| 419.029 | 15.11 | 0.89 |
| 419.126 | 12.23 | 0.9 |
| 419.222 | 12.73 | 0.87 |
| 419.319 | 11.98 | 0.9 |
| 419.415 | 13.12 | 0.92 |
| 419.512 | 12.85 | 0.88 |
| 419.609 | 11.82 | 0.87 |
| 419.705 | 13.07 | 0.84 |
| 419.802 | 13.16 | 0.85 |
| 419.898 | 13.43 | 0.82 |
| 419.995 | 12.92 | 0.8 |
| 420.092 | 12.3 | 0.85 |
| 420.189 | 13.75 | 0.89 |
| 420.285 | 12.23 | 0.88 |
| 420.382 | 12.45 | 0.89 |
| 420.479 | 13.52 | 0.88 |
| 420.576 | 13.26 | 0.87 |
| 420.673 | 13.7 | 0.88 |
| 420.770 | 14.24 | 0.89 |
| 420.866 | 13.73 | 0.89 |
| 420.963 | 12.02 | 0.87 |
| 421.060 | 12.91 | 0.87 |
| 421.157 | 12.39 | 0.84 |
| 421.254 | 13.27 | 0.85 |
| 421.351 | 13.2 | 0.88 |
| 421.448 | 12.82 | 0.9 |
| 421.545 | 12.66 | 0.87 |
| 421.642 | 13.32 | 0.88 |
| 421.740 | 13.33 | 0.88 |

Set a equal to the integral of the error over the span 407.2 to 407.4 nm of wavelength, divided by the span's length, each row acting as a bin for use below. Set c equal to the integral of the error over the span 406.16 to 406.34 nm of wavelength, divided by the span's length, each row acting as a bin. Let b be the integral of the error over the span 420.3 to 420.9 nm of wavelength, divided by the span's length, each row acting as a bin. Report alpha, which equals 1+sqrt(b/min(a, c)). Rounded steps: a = 0.99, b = 0.88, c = 1.10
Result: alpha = 1.95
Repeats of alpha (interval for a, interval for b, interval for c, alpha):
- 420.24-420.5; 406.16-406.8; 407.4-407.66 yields 2.10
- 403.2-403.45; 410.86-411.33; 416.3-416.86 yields 2.03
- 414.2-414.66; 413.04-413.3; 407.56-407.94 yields 2.01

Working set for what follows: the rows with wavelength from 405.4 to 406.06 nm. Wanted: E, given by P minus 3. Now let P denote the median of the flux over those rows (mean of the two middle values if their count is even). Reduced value 9.5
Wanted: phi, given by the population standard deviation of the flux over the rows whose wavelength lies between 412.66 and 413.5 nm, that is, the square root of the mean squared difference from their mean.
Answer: 0.93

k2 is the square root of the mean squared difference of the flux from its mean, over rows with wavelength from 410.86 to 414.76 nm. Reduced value 1.0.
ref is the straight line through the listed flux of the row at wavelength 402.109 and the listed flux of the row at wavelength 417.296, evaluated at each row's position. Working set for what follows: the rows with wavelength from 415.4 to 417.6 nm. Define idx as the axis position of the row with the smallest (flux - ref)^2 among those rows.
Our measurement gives 417.296 nm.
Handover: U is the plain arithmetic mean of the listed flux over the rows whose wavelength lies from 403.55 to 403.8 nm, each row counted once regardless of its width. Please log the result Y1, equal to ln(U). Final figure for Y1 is 2.64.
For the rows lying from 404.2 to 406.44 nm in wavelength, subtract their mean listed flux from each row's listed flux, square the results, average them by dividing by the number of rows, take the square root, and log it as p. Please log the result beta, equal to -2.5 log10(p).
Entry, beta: 0.27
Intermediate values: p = 0.78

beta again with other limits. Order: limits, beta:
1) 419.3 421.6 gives 0.53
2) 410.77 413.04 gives -0.16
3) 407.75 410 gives -0.38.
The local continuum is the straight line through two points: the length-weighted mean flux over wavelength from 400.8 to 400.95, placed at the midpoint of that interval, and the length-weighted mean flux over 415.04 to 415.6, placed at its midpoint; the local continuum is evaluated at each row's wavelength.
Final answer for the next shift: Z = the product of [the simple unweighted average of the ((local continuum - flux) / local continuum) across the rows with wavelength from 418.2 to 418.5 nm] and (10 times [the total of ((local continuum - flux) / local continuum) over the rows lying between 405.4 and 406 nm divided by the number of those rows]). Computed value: 0.053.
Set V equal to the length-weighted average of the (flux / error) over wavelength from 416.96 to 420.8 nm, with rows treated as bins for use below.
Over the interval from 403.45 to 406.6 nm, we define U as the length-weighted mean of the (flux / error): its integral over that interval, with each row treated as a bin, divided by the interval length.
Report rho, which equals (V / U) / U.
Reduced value 0.09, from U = 12.9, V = 14.6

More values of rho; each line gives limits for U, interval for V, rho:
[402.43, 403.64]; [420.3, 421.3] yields 0.10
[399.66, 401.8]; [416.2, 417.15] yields 0.10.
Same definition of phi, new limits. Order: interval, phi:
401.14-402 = 0.87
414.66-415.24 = 0.57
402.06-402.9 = 0.93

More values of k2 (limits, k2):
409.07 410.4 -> 6.8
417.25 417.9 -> 0.8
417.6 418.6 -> 0.7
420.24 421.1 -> 0.7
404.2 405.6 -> 0.8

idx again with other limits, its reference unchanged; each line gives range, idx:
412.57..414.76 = 414.519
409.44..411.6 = 411.571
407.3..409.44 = 408.173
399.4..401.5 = 401.092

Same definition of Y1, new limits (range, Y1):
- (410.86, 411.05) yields 2.43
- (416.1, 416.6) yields 2.62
